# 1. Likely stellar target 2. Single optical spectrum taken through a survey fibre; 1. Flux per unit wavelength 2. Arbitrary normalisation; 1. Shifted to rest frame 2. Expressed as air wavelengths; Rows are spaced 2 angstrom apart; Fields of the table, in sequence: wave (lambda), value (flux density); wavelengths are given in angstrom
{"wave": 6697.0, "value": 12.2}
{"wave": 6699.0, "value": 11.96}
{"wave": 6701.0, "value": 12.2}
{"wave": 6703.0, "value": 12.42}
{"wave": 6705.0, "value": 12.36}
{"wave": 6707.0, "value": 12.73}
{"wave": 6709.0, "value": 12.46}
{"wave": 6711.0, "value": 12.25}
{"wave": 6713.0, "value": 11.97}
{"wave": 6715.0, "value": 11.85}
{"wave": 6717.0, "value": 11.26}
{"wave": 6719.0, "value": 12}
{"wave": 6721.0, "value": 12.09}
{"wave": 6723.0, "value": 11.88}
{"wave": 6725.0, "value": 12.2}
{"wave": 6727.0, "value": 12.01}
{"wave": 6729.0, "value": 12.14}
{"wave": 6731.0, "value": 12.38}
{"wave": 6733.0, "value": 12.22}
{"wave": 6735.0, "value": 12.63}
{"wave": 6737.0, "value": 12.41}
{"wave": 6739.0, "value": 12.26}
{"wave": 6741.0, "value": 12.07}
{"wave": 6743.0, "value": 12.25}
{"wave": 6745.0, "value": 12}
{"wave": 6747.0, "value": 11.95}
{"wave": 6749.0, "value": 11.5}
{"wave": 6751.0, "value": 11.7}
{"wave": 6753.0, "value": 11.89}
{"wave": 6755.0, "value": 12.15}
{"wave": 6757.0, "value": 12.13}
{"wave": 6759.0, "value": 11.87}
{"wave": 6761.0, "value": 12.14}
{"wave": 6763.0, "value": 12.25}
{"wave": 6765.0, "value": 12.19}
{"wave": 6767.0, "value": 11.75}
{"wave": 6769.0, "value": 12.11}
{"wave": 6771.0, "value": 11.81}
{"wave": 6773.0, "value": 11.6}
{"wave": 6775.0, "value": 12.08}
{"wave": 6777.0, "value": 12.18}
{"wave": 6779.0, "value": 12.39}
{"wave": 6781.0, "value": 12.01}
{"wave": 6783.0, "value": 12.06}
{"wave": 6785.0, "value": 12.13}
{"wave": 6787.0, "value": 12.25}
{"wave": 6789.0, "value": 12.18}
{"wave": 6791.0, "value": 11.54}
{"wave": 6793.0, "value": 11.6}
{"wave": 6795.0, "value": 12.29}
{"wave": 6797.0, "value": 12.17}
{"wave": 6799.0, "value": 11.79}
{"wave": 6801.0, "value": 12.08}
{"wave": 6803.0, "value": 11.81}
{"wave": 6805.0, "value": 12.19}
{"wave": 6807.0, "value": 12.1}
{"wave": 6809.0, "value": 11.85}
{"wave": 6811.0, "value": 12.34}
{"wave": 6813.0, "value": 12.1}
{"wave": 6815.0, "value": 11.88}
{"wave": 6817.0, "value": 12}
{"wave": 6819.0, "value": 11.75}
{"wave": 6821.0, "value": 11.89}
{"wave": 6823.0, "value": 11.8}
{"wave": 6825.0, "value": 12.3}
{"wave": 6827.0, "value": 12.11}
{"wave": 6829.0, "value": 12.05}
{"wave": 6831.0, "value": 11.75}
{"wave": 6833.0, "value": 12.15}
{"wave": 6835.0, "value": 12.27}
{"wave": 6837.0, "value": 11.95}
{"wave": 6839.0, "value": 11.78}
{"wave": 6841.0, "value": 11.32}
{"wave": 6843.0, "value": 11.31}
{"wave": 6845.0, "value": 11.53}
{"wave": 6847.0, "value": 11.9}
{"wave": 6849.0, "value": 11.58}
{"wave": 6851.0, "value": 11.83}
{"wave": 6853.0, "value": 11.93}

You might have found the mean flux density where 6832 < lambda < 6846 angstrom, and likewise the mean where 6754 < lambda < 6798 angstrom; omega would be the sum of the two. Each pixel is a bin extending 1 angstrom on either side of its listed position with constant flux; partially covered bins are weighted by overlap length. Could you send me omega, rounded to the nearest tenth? 23.8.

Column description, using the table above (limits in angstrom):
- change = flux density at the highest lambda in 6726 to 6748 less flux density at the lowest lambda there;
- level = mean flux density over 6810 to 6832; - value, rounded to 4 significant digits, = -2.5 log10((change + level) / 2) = -1.940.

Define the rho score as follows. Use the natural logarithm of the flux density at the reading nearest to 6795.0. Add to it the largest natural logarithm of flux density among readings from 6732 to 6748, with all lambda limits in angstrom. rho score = 5.045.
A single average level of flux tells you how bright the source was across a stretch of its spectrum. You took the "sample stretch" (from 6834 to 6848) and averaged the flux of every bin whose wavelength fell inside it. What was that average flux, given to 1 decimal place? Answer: 11.7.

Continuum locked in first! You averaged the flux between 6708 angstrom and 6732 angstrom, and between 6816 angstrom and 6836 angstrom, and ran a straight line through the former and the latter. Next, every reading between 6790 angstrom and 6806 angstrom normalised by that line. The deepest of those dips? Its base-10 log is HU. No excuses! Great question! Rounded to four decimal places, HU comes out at -0.0176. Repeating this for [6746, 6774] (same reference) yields -0.0196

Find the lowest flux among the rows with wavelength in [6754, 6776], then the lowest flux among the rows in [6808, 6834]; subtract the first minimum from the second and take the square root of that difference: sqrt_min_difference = 0.39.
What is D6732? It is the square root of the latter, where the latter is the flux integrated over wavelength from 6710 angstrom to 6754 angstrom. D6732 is 23.0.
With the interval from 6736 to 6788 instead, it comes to 25.0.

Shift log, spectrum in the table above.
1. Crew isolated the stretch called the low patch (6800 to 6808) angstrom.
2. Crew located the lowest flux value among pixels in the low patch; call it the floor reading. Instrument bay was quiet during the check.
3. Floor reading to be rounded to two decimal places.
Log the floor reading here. 11.81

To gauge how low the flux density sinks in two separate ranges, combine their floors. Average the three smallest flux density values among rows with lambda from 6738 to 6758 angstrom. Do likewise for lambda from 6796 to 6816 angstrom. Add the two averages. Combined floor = 23.5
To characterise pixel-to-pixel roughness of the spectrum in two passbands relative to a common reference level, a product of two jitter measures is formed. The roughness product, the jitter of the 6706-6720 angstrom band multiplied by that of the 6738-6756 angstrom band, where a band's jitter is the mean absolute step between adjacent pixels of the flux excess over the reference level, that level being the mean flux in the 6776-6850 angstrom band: 0.081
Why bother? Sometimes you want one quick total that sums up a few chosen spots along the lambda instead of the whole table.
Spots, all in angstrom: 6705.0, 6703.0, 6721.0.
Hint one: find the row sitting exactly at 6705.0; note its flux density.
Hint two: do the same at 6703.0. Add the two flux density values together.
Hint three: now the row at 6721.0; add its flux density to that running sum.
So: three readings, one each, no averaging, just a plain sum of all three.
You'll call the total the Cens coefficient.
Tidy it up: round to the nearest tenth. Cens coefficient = 36.9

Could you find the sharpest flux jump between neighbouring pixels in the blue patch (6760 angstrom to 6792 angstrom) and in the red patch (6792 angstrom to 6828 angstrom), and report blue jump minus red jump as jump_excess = -0.050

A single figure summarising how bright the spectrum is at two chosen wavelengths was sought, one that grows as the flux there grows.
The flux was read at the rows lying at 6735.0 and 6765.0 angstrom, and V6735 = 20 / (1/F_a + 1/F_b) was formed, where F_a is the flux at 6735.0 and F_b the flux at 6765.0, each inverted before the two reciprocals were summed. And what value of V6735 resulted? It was 124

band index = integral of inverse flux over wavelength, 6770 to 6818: 4.00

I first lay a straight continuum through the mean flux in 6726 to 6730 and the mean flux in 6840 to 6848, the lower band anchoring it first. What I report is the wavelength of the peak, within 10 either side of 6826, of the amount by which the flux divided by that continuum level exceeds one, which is 6835.0 angstrom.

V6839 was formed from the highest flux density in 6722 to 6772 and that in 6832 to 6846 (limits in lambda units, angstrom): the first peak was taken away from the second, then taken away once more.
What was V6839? -13.0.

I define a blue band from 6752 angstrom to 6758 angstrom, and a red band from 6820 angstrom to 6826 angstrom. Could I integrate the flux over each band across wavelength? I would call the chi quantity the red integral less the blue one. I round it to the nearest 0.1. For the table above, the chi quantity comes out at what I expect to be -0.4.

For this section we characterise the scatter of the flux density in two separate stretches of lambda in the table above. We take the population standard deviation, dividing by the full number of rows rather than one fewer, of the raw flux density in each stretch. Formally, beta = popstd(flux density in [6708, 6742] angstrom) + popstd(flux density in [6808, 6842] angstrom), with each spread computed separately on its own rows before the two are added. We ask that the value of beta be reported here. 0.54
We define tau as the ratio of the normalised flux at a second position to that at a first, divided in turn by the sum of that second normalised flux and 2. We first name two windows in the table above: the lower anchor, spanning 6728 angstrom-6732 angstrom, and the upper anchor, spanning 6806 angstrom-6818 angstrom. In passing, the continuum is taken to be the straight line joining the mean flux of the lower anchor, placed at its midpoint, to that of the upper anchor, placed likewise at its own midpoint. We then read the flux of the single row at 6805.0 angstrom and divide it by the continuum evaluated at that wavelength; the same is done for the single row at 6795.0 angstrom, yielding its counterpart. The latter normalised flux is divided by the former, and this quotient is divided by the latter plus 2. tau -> 0.333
